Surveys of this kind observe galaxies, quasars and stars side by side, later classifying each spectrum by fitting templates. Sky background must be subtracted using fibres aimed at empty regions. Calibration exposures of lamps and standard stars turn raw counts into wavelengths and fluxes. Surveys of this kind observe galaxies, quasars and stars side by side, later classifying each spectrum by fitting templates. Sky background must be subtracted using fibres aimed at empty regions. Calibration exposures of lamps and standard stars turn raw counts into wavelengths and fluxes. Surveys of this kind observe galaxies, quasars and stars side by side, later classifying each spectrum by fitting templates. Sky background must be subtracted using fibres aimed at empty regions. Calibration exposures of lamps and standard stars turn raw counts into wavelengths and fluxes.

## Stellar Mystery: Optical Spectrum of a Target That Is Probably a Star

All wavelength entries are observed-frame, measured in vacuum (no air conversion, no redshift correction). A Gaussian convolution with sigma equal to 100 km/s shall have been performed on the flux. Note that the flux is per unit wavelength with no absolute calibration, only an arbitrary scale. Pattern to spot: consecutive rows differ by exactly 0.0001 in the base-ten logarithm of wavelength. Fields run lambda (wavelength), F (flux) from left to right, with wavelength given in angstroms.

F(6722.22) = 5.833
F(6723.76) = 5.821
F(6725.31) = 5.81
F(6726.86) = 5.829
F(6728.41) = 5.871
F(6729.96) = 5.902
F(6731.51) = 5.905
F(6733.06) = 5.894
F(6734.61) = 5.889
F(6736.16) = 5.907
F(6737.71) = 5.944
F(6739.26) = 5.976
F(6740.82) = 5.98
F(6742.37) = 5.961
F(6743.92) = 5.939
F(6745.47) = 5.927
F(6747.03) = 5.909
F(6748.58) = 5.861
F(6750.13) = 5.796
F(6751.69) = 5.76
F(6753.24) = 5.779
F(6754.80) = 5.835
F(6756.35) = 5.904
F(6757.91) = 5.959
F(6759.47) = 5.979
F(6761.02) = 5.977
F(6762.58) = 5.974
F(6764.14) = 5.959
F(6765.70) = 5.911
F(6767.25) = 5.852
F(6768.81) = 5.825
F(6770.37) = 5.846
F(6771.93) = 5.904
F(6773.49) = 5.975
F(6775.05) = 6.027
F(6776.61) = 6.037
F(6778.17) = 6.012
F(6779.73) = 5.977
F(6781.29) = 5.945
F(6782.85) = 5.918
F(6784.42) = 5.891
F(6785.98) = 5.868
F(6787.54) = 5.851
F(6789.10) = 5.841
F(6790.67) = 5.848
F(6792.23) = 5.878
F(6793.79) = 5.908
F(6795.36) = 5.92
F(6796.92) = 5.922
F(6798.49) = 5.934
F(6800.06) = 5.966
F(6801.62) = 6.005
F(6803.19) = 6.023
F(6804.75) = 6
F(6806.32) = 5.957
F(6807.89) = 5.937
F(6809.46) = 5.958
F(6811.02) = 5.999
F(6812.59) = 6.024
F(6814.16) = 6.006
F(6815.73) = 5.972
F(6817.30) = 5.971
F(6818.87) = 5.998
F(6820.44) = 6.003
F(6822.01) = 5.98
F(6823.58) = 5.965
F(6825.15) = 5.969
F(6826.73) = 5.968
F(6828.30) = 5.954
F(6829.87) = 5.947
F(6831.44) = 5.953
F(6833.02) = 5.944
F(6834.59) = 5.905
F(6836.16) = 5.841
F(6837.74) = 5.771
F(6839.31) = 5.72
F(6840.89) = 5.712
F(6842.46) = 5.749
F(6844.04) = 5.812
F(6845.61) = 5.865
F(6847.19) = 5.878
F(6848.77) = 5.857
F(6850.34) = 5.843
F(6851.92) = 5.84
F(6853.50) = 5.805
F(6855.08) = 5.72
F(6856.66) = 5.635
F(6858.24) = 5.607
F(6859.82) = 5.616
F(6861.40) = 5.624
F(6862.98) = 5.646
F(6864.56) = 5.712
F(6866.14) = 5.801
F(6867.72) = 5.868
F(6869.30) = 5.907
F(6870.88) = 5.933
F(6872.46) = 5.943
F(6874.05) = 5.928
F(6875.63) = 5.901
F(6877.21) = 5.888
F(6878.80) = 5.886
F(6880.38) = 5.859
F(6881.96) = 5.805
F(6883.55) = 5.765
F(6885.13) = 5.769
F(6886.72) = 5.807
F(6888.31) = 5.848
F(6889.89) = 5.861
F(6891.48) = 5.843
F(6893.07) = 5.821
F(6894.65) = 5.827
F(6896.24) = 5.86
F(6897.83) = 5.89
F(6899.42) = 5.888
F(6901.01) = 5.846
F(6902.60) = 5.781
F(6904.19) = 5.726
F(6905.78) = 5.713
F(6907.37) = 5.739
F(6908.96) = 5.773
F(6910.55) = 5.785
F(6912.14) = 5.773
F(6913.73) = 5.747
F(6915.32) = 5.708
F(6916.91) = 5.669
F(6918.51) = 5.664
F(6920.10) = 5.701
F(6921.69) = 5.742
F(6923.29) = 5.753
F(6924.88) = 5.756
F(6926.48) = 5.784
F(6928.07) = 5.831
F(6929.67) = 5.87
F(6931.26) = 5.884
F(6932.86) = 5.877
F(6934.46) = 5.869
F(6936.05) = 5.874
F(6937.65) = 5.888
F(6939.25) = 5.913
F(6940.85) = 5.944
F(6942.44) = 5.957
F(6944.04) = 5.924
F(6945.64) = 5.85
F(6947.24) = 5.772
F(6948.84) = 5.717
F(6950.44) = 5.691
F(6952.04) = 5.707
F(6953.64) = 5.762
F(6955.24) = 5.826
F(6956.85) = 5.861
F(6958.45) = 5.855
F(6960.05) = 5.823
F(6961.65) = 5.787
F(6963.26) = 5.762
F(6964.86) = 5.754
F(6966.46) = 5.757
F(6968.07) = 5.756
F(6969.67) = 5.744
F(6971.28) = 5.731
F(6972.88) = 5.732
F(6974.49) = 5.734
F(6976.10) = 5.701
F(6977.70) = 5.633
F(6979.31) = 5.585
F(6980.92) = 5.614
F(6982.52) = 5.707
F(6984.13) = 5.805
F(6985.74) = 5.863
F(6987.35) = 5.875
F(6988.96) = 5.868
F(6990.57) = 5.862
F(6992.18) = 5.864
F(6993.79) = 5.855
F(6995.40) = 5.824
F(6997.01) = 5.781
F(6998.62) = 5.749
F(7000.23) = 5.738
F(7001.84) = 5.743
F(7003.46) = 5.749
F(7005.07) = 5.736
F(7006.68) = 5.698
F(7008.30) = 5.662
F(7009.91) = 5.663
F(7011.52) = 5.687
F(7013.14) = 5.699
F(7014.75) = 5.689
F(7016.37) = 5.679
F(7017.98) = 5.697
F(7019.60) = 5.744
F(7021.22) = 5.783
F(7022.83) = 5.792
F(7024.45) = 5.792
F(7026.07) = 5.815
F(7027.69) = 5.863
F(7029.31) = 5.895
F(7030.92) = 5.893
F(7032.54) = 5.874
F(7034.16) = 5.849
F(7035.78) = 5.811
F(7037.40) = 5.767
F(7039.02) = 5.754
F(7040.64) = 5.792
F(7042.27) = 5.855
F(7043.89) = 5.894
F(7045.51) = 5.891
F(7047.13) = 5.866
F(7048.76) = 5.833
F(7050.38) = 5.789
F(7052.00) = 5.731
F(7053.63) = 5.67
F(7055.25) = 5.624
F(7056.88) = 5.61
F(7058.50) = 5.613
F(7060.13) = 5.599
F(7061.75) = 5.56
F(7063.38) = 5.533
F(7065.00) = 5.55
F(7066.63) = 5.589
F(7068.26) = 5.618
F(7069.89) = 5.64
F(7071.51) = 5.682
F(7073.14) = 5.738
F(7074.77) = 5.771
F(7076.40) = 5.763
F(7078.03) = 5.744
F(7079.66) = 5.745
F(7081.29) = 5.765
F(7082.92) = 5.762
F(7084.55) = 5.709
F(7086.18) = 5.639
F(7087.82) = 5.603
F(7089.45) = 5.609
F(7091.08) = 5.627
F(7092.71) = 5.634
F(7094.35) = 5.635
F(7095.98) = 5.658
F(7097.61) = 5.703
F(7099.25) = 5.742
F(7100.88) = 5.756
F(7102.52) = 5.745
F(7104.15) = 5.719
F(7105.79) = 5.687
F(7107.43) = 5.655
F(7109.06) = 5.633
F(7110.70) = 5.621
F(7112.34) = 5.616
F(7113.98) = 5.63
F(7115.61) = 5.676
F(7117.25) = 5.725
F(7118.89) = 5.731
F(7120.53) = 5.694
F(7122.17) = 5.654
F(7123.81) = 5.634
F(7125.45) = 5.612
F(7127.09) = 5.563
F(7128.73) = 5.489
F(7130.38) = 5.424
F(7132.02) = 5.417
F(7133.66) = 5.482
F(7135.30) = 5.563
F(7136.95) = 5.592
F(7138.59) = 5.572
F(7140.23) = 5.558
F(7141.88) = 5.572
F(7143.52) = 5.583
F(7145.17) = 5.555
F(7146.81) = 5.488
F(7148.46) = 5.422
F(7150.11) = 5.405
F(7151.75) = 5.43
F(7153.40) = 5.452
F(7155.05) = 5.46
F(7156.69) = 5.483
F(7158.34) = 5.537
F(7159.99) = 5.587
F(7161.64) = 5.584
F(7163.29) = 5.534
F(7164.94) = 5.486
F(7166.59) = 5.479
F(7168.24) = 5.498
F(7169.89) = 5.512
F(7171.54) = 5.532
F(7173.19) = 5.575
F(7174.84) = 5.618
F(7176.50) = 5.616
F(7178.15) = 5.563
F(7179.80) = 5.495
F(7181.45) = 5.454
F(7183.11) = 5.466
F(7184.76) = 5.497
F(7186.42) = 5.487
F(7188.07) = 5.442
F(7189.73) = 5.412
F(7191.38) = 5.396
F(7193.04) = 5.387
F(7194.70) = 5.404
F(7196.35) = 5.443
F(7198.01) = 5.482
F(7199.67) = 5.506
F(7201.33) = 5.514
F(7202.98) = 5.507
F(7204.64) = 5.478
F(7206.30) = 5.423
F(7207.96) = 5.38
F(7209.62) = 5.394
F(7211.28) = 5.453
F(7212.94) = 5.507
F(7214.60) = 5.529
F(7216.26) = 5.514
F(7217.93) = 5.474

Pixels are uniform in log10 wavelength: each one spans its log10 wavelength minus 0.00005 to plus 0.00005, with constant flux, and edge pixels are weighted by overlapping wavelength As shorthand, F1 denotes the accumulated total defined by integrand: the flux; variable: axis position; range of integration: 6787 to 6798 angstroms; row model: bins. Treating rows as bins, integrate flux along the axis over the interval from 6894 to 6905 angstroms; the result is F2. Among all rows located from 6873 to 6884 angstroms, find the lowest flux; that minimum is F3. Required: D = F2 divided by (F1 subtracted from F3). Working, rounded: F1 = 64.7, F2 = 64.1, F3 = 5.765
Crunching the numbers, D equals -1.09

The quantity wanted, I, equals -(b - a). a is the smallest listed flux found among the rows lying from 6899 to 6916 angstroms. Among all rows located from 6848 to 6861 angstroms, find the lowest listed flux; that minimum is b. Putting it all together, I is 0.10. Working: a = 5.708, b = 5.607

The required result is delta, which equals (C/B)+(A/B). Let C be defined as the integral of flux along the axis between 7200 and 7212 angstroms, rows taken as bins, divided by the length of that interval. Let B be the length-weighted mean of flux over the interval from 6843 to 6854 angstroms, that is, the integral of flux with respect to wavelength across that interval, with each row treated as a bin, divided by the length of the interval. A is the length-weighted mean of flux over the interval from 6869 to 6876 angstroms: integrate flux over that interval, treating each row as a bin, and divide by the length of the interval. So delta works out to 1.95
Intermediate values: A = 5.92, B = 5.84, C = 5.45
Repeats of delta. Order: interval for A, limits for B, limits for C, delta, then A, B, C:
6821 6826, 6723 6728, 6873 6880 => 2.04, 5.97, 5.82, 5.90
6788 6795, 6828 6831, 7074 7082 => 1.95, 5.87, 5.96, 5.76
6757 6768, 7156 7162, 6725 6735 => 2.13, 5.94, 5.54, 5.87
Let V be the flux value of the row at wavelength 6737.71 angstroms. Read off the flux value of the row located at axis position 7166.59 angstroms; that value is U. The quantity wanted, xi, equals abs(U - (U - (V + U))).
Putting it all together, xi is 11.4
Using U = 5.479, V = 5.944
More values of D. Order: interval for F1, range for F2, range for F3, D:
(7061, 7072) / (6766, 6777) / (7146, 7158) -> -1.16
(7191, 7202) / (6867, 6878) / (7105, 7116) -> -1.20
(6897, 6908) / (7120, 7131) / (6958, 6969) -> -1.06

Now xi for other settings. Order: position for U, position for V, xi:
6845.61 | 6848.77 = 11.7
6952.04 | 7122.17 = 11.4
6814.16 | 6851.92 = 11.8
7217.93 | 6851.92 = 11.3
